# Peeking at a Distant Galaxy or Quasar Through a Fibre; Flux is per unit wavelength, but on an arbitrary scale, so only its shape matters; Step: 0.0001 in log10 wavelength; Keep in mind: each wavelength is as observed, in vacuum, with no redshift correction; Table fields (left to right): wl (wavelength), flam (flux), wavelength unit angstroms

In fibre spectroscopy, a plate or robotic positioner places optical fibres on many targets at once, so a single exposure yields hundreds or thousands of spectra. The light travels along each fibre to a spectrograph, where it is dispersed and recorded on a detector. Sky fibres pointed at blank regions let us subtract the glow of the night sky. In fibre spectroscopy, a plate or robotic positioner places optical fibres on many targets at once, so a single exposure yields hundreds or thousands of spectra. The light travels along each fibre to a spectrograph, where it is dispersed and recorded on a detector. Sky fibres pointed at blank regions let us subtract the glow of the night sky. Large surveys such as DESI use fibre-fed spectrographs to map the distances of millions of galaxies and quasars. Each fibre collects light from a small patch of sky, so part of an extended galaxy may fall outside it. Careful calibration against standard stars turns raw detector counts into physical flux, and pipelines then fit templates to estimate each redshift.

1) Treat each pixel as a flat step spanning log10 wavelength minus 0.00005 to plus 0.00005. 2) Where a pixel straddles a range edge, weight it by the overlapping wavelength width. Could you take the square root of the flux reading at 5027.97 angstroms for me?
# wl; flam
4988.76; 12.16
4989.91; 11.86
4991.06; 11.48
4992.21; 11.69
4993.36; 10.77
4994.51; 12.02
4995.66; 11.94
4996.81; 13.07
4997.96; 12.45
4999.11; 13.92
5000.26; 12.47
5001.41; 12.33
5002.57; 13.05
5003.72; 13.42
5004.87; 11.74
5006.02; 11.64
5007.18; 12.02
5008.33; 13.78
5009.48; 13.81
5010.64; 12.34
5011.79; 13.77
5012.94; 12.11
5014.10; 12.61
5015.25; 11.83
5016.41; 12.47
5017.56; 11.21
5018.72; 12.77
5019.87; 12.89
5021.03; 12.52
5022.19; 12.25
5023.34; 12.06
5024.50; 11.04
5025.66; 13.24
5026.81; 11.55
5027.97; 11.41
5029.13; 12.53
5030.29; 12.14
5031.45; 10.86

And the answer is 3.38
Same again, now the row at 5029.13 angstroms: 3.54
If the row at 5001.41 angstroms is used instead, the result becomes 3.51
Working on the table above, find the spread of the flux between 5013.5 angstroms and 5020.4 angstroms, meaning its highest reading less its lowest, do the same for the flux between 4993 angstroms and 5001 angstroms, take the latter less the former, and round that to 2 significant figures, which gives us 1.5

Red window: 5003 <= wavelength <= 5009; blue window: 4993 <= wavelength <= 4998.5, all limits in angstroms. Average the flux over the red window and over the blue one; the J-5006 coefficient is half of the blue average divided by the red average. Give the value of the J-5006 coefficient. 0.481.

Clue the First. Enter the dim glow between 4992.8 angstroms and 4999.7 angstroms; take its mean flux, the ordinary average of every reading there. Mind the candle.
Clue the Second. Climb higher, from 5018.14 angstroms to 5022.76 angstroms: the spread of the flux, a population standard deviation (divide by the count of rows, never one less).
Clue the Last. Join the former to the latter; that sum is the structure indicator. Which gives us 12.6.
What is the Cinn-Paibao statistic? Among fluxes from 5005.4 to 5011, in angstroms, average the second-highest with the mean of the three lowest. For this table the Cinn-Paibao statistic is 12.9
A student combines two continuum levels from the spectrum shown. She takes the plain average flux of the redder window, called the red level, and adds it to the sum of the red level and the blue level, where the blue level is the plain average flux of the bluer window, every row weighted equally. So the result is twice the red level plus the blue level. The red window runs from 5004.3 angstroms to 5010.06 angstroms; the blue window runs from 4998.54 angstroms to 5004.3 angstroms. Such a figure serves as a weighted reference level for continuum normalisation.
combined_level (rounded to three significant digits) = 38.2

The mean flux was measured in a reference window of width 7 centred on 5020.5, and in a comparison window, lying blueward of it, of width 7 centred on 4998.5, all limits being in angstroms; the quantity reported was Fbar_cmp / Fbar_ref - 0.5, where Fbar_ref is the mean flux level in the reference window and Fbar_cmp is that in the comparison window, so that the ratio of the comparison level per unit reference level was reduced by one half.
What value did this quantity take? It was 0.534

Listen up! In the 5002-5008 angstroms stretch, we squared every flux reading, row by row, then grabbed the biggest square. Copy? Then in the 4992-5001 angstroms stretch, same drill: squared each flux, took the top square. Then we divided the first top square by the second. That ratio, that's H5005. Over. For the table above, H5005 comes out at 0.93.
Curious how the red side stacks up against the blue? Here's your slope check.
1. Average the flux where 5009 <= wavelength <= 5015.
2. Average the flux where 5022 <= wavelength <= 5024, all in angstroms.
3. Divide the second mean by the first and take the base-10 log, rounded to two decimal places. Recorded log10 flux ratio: -0.03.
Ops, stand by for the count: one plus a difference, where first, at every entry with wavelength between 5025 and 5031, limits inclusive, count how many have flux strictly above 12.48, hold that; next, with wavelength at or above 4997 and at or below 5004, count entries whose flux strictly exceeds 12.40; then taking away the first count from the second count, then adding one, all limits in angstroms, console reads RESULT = 4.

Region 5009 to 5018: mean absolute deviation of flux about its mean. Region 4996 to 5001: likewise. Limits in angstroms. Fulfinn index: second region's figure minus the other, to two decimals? -0.14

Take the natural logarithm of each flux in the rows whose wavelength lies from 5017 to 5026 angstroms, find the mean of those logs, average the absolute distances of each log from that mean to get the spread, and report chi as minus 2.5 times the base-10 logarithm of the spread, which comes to 3.24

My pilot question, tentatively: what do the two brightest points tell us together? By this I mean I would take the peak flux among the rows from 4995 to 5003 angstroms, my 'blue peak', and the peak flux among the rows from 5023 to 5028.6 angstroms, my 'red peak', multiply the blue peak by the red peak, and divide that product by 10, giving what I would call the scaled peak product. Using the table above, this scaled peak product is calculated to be 18.4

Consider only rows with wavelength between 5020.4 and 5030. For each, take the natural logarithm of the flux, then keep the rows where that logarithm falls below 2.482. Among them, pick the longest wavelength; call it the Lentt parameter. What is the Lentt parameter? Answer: 5027.97 angstroms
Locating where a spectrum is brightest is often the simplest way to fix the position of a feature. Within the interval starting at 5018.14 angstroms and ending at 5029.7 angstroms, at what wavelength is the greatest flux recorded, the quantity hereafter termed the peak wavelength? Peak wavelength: 5025.66 angstroms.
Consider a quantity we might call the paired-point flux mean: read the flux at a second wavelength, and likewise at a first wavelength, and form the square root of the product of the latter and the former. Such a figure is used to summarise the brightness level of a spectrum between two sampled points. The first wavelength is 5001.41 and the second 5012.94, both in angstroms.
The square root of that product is 12.2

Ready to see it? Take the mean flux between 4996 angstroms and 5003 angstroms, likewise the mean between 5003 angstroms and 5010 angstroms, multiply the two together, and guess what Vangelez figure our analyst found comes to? 164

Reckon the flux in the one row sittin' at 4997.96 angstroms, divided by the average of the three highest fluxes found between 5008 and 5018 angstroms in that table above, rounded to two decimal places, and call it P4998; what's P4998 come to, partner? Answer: 0.90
